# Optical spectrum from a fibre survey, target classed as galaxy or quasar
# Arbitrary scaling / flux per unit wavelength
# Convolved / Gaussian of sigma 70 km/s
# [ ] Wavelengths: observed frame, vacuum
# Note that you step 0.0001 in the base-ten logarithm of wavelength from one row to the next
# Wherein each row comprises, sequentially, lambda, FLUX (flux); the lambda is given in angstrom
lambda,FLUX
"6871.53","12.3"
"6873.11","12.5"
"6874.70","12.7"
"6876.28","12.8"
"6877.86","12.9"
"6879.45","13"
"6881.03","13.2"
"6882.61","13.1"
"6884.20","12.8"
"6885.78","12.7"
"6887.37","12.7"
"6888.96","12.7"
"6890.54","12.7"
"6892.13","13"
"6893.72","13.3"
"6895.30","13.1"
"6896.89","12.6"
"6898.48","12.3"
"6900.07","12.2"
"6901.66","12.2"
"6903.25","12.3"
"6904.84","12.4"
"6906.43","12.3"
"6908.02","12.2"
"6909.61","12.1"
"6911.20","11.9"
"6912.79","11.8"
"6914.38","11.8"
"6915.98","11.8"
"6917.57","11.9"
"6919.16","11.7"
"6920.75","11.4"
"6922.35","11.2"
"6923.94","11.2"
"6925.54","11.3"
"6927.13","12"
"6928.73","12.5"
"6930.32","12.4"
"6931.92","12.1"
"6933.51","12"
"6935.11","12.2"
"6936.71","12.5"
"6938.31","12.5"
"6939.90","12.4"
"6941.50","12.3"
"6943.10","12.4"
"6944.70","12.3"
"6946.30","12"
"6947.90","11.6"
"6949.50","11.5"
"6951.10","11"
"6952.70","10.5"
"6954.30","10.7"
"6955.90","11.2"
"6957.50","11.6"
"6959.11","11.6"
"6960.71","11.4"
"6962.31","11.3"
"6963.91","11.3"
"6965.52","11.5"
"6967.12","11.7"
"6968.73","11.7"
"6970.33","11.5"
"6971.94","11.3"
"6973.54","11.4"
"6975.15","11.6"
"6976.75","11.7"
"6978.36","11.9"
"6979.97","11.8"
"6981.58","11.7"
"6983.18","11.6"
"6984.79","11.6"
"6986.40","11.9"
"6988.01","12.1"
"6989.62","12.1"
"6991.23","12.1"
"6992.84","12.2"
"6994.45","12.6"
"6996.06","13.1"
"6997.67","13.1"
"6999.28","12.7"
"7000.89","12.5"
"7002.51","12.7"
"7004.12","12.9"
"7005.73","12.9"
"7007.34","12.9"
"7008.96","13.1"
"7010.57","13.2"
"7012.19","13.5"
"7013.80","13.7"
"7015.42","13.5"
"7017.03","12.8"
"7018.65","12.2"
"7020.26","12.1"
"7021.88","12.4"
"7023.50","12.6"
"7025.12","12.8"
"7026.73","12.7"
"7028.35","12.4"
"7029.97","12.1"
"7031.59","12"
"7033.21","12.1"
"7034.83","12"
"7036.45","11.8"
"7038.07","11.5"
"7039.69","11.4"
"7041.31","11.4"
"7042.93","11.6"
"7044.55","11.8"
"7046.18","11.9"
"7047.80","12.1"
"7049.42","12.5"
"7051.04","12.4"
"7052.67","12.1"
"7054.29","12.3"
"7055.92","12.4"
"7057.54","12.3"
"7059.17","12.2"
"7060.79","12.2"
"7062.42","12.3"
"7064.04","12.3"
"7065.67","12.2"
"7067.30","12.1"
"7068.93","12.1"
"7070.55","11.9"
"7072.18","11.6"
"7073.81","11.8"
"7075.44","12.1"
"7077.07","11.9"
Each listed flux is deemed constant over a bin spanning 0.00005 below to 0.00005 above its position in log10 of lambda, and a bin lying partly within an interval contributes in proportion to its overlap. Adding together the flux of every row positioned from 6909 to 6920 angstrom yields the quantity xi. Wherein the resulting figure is 83.0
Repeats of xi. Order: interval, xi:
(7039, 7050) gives 82.7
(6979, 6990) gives 82.8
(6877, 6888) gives 90.4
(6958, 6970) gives 80.5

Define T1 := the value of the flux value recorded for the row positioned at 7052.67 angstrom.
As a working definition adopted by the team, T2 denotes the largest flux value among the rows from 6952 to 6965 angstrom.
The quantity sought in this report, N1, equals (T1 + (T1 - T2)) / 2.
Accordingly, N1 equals 6.3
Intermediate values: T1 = 12.1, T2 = 11.6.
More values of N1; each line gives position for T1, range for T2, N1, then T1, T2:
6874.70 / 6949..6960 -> 6.9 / 12.7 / 11.6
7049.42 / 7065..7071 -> 6.4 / 12.5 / 12.2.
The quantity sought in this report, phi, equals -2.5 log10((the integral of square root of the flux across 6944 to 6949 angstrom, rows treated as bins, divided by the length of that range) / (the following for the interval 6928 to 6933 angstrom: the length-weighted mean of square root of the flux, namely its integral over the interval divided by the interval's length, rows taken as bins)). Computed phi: 0.02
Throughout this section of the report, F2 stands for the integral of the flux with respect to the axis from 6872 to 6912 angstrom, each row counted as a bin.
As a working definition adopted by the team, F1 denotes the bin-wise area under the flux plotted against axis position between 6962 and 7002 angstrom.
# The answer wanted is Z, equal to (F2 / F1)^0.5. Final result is 1.03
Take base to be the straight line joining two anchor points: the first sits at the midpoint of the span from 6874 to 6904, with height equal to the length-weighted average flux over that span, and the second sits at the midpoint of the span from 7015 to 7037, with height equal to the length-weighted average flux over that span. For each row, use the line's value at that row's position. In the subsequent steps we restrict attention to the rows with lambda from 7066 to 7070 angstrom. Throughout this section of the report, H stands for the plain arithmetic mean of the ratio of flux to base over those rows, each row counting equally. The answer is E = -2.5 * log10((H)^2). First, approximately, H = 0.986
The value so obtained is 0.03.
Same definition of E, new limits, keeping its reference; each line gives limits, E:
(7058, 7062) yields 0.02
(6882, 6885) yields -0.03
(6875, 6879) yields -0.01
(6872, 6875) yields 0.03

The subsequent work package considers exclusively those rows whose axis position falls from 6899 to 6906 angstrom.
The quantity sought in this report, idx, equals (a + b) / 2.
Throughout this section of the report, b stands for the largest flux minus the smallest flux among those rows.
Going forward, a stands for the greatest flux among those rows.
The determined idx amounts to 6.3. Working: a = 12.4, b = 0.20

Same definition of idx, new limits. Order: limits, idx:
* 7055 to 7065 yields 6.3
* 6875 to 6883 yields 6.8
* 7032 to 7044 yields 6.4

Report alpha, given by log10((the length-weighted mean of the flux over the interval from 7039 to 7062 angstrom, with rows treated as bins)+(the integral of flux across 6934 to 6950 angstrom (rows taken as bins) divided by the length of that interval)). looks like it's 1.38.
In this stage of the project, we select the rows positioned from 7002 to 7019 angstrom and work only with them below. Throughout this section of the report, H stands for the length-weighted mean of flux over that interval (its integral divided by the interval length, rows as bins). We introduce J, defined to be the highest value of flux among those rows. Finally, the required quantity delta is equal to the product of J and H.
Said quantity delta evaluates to 179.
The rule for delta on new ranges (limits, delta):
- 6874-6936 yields 164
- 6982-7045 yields 170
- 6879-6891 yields 170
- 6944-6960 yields 140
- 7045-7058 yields 153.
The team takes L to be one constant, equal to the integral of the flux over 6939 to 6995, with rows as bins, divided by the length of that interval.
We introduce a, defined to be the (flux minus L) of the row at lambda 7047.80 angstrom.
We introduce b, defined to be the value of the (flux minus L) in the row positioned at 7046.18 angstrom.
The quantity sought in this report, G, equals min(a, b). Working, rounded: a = 0.41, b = 0.2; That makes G 0.21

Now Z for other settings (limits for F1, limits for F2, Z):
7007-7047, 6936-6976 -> 0.97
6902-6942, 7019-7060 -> 1.02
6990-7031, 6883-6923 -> 0.97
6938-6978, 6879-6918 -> 1.02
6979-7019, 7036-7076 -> 0.98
